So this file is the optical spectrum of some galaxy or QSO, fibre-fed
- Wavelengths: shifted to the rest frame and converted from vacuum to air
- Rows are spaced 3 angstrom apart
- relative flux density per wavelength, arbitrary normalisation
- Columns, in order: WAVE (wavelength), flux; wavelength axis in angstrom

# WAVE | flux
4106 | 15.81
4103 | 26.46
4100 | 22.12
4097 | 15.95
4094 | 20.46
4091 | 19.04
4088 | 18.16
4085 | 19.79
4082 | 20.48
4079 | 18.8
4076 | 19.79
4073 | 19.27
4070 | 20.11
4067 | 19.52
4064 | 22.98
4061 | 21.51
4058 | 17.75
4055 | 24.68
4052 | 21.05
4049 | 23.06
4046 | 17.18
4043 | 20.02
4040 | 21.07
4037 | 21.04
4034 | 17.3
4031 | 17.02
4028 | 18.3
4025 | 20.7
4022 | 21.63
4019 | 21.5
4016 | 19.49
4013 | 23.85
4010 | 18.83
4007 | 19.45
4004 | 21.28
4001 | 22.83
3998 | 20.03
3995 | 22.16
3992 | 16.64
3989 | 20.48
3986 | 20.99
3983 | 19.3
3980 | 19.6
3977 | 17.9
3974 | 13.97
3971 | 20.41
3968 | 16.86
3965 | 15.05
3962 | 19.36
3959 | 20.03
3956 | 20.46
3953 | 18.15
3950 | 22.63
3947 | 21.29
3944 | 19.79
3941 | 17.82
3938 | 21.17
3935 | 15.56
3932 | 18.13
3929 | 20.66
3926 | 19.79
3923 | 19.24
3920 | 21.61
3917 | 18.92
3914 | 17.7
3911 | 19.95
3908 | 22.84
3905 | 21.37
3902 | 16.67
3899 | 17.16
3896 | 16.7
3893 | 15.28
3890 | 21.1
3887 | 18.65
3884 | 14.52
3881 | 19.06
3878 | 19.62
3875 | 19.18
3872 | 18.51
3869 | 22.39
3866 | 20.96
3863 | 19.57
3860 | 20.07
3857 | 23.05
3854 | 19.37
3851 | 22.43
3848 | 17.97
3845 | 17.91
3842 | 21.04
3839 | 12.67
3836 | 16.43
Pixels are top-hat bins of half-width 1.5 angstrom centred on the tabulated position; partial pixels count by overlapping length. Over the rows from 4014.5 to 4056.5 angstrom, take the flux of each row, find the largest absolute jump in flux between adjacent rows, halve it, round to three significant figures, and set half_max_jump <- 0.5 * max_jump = 2.94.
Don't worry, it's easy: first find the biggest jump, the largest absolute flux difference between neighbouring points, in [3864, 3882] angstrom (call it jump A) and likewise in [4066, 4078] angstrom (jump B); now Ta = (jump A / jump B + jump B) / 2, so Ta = 2.7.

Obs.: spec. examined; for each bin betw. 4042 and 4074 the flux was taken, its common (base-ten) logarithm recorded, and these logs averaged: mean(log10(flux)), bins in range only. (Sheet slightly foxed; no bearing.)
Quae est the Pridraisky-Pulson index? 1.31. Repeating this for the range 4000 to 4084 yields 1.31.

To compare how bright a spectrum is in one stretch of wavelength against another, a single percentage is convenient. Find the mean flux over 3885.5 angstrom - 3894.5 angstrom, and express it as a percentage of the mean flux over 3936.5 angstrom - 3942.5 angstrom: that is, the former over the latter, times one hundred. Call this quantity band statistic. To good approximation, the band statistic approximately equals 94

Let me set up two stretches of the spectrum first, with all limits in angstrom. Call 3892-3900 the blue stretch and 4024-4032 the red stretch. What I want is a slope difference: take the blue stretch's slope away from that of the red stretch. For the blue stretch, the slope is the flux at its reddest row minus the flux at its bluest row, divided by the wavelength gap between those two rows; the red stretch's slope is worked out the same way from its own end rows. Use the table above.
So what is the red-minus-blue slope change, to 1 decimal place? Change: -0.9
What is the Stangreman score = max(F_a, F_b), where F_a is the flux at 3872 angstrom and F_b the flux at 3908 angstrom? 22.8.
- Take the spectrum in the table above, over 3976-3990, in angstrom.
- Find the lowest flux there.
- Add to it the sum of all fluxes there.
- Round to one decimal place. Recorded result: 116.2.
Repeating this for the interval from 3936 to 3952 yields 120.5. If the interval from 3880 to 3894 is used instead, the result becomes 103.1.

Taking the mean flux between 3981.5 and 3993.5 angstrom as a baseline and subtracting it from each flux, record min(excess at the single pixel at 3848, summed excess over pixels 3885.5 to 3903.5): -10.6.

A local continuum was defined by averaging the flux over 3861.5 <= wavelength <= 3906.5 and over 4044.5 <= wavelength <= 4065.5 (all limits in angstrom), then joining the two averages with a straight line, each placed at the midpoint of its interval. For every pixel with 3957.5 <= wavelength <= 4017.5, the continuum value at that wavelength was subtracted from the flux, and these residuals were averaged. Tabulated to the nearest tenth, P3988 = -0.8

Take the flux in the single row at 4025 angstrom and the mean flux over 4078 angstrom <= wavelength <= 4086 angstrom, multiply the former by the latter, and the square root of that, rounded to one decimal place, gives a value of 20.2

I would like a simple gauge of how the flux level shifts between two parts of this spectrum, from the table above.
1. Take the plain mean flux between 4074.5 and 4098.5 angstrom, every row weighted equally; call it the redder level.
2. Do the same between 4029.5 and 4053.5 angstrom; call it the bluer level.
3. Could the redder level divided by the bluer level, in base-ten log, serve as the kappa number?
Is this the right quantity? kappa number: -0.01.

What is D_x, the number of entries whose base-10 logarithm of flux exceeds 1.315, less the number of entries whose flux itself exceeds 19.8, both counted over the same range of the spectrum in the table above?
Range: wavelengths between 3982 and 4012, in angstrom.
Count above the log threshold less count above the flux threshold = -2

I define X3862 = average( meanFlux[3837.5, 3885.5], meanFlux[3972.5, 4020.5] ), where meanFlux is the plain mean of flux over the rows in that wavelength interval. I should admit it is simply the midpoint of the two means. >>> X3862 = 19.6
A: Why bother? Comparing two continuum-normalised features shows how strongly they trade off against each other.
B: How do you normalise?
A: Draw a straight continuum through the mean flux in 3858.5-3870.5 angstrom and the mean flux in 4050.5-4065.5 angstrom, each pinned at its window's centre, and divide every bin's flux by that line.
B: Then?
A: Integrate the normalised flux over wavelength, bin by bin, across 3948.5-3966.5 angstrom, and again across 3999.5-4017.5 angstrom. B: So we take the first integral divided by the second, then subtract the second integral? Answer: -16.7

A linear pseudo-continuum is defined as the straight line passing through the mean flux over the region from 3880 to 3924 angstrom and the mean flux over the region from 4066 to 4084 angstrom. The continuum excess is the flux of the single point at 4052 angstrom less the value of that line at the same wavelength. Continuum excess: 2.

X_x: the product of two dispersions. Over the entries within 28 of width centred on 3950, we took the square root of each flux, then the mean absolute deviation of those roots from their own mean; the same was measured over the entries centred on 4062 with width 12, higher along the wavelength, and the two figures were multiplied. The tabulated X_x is 0.026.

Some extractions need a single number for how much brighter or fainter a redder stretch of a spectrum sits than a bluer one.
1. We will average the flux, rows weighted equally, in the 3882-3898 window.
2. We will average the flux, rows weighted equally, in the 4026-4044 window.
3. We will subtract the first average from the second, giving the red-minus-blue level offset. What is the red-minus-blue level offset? 2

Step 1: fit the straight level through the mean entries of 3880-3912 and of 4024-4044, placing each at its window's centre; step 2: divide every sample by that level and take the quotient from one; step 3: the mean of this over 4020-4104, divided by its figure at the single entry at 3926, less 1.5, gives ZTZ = -0.9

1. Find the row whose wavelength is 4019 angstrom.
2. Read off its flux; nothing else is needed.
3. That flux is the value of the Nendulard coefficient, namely 21.5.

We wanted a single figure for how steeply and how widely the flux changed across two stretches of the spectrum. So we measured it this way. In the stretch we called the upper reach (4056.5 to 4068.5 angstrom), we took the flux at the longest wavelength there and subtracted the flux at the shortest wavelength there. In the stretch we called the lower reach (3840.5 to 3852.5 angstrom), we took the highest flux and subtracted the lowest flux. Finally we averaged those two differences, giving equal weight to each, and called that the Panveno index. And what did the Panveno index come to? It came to 3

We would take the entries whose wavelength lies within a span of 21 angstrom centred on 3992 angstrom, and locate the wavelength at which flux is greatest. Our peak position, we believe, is 4001 angstrom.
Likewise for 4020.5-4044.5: 4022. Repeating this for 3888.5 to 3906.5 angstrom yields 3905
